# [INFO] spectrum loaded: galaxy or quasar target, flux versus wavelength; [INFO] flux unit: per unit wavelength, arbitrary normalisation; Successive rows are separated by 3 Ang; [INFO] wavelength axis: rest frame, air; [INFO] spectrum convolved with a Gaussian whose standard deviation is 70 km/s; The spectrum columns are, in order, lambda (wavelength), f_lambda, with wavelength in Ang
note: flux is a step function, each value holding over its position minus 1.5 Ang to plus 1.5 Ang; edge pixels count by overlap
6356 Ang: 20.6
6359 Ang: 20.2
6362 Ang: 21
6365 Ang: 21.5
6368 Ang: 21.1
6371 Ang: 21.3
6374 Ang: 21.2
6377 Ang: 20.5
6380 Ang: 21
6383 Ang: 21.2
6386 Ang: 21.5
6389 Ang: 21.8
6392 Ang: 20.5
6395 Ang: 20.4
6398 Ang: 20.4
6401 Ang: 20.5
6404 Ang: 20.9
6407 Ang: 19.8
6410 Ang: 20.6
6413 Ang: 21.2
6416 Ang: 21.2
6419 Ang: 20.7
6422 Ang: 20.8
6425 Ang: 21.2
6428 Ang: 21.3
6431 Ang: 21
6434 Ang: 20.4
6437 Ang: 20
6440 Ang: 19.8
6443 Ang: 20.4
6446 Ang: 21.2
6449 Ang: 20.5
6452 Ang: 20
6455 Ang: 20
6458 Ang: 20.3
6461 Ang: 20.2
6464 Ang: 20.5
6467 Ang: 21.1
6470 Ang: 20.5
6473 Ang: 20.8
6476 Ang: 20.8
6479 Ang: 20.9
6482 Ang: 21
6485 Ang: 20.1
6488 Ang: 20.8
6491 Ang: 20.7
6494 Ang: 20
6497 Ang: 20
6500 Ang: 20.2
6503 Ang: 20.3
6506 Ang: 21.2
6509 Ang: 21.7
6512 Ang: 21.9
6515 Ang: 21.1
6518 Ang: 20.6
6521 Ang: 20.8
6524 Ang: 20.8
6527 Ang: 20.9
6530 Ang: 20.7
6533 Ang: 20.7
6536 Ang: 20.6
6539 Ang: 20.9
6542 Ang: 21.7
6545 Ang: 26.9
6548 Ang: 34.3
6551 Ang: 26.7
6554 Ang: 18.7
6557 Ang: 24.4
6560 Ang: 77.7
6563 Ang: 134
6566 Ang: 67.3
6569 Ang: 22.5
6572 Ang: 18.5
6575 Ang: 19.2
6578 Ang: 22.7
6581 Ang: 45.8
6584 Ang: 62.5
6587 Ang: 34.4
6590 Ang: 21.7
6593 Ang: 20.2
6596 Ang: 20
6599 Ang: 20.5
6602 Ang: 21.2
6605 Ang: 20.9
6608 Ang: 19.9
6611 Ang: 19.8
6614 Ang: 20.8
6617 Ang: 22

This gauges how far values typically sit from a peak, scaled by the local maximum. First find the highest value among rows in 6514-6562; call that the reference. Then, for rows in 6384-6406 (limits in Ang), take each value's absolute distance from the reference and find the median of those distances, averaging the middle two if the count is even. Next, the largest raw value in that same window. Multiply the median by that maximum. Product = 1247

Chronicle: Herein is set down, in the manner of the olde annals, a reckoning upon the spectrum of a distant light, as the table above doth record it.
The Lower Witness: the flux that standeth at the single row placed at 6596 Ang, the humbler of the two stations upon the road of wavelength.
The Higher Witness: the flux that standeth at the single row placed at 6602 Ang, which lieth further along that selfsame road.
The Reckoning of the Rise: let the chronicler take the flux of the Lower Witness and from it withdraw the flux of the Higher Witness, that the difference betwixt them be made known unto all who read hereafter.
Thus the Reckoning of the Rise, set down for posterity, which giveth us -1.2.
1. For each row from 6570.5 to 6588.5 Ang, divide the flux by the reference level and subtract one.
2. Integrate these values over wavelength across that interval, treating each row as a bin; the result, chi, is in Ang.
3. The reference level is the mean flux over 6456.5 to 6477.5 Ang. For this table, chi 11.58 Ang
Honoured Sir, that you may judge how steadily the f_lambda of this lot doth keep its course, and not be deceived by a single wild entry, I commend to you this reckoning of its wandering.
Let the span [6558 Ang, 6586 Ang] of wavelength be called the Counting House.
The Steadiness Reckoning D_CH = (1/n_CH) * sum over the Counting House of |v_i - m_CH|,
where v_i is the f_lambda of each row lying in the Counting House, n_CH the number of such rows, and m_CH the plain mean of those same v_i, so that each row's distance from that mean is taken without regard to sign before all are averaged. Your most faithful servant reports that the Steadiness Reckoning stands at 29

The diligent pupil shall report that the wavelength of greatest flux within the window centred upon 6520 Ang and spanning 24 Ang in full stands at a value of 6512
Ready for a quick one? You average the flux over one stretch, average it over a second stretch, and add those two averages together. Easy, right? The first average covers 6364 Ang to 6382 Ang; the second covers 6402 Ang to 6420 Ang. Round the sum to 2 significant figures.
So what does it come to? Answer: 42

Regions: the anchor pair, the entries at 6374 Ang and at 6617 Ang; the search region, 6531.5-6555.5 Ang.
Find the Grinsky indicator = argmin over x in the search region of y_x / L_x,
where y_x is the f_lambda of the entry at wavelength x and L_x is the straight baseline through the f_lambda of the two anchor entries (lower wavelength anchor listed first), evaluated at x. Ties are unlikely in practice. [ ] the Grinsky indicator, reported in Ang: 6554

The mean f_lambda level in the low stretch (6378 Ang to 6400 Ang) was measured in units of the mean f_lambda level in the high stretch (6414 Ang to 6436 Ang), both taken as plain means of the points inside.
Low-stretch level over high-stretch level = 1.0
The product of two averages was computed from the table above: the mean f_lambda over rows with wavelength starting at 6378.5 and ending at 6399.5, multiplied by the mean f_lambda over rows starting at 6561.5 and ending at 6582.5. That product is 989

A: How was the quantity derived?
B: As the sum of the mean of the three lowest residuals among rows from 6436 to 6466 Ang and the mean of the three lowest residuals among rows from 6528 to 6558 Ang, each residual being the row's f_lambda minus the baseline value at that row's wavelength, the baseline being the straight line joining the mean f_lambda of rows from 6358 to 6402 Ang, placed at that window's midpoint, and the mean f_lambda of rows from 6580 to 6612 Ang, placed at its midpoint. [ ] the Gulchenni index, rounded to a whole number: -9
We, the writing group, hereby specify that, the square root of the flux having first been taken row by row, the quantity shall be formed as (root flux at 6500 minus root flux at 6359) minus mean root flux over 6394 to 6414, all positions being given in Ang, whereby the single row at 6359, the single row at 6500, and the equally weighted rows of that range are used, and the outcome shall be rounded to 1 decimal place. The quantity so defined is -4.5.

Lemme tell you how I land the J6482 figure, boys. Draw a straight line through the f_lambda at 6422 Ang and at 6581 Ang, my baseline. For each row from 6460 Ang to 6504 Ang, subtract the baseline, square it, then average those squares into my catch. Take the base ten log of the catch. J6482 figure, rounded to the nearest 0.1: 2.0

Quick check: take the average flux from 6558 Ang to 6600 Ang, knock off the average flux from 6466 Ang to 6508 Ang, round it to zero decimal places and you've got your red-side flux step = 21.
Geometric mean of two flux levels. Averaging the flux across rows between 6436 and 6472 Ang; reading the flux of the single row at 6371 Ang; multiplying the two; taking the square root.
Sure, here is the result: 20.8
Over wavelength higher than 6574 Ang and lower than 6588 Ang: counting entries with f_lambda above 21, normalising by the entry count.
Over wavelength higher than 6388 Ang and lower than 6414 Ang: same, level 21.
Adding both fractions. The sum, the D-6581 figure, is 1.0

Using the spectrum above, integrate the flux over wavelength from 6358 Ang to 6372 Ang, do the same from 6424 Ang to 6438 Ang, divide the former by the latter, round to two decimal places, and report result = 1.01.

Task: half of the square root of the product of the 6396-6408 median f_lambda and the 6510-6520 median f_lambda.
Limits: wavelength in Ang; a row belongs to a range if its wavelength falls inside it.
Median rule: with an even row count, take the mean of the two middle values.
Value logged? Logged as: 10.4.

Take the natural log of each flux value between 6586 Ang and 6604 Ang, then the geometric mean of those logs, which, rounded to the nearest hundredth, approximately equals 3.11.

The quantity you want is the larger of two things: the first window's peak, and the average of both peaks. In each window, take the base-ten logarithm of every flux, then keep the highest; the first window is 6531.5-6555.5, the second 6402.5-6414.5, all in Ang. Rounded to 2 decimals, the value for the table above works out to 1.54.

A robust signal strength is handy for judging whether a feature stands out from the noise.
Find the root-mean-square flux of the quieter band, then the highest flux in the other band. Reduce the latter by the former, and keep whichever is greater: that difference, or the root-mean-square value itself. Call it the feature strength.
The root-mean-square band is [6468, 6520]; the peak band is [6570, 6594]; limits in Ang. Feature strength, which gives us 42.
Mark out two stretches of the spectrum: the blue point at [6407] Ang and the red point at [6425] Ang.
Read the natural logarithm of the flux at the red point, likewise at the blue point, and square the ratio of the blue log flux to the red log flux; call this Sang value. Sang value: 0.96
